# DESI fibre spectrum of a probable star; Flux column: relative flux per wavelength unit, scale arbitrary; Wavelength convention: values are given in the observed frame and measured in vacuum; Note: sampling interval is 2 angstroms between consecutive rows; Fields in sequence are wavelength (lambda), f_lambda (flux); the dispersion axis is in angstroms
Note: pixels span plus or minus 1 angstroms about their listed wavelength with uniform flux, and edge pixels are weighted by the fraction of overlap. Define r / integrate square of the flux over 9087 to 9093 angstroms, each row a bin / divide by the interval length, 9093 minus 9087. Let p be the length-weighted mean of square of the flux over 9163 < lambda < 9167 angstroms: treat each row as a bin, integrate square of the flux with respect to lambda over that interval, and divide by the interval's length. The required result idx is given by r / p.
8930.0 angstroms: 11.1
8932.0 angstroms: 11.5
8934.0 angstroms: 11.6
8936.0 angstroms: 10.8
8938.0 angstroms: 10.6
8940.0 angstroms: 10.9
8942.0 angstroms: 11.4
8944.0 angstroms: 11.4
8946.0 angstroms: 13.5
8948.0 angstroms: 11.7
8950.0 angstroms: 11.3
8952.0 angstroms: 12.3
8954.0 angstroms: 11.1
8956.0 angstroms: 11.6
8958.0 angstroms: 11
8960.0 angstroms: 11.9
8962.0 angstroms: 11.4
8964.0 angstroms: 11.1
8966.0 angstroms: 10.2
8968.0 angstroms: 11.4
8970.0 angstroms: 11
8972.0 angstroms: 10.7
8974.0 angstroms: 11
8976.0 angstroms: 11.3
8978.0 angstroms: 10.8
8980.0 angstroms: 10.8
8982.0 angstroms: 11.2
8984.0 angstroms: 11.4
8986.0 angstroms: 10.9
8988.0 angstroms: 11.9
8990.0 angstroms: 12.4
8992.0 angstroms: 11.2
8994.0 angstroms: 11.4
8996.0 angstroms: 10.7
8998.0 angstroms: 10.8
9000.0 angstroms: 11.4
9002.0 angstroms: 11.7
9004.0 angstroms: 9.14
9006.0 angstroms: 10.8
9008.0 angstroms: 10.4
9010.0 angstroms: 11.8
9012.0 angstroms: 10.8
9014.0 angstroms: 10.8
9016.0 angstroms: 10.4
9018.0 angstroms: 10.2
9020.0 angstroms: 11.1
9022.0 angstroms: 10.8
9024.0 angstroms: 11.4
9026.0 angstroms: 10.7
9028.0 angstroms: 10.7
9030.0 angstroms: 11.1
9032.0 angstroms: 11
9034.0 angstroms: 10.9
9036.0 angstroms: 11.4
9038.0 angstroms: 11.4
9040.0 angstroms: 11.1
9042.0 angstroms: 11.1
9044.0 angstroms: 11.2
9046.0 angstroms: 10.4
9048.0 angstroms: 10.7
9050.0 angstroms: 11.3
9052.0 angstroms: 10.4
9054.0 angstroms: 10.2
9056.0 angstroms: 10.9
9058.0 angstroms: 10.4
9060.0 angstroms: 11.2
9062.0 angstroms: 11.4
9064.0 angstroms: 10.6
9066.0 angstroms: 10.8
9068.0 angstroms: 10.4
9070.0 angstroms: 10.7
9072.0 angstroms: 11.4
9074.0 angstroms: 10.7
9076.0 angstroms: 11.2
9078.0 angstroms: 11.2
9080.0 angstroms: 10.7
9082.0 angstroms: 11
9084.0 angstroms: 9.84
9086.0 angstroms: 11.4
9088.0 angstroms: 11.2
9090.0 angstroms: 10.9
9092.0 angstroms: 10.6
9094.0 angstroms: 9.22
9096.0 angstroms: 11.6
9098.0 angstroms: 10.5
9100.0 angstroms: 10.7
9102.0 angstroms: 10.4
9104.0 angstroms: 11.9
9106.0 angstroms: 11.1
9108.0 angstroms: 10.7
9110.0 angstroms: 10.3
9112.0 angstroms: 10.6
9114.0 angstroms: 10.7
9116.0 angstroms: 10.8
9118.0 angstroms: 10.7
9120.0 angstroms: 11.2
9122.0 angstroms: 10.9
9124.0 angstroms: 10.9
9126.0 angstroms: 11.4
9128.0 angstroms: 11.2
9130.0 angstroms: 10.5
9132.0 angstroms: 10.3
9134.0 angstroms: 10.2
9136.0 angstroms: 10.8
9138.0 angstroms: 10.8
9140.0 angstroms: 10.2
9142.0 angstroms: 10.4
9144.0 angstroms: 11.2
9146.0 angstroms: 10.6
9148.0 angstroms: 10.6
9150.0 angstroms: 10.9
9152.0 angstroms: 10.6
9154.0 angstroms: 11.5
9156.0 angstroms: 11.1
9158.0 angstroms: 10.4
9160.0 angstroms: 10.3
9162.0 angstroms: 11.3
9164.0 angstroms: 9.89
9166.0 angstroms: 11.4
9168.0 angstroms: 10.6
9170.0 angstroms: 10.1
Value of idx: 1.04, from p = 114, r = 119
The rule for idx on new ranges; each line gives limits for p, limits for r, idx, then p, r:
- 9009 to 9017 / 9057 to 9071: 0.97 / 120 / 116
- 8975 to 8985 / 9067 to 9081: 0.96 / 123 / 119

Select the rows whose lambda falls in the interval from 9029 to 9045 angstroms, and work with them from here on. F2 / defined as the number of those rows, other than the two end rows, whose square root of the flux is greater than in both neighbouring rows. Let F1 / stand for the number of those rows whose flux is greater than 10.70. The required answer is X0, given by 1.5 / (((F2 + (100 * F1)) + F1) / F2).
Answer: 0.000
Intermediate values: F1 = 8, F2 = 0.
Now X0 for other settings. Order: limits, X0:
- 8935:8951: 0.002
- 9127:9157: 0.006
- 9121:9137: 0.003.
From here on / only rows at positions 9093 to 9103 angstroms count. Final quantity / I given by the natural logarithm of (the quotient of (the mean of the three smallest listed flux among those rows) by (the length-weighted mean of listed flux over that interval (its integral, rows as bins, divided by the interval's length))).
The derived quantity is -0.043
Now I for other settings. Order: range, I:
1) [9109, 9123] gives -0.020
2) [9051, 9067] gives -0.038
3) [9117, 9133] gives -0.036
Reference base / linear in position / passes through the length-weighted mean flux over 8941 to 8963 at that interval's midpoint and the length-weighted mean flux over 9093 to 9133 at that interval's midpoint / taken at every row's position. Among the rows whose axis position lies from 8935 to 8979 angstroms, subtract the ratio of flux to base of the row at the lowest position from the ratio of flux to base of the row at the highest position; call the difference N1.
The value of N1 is 0.02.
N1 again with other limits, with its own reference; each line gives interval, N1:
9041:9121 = 0.05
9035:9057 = -0.03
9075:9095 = -0.17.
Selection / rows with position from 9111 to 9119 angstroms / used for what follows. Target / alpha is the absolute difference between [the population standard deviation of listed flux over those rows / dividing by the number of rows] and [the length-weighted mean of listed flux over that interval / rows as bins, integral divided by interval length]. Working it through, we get 10.6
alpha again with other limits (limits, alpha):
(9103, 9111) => 10.4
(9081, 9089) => 10.3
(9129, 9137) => 10.2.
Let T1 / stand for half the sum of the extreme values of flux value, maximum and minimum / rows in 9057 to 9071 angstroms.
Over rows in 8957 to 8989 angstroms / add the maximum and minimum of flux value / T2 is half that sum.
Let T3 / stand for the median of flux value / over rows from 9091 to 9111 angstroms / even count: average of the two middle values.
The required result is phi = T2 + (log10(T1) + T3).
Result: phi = 22.7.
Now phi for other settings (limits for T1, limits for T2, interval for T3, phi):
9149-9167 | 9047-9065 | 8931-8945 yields 23.2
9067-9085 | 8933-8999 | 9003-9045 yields 23.8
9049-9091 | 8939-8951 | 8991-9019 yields 24.0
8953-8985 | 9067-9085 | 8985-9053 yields 22.6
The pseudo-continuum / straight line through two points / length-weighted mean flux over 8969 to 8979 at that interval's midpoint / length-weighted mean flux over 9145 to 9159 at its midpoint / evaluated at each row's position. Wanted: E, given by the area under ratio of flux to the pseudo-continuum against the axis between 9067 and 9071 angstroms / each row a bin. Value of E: 3.88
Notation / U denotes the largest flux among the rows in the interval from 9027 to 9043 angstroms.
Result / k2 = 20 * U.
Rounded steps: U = 11.4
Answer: 228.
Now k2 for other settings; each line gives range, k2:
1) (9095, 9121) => 238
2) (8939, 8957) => 270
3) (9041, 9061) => 226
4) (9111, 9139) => 228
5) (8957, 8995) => 248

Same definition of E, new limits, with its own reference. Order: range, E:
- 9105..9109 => 4.02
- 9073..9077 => 4.03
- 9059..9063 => 4.15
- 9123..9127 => 4.12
